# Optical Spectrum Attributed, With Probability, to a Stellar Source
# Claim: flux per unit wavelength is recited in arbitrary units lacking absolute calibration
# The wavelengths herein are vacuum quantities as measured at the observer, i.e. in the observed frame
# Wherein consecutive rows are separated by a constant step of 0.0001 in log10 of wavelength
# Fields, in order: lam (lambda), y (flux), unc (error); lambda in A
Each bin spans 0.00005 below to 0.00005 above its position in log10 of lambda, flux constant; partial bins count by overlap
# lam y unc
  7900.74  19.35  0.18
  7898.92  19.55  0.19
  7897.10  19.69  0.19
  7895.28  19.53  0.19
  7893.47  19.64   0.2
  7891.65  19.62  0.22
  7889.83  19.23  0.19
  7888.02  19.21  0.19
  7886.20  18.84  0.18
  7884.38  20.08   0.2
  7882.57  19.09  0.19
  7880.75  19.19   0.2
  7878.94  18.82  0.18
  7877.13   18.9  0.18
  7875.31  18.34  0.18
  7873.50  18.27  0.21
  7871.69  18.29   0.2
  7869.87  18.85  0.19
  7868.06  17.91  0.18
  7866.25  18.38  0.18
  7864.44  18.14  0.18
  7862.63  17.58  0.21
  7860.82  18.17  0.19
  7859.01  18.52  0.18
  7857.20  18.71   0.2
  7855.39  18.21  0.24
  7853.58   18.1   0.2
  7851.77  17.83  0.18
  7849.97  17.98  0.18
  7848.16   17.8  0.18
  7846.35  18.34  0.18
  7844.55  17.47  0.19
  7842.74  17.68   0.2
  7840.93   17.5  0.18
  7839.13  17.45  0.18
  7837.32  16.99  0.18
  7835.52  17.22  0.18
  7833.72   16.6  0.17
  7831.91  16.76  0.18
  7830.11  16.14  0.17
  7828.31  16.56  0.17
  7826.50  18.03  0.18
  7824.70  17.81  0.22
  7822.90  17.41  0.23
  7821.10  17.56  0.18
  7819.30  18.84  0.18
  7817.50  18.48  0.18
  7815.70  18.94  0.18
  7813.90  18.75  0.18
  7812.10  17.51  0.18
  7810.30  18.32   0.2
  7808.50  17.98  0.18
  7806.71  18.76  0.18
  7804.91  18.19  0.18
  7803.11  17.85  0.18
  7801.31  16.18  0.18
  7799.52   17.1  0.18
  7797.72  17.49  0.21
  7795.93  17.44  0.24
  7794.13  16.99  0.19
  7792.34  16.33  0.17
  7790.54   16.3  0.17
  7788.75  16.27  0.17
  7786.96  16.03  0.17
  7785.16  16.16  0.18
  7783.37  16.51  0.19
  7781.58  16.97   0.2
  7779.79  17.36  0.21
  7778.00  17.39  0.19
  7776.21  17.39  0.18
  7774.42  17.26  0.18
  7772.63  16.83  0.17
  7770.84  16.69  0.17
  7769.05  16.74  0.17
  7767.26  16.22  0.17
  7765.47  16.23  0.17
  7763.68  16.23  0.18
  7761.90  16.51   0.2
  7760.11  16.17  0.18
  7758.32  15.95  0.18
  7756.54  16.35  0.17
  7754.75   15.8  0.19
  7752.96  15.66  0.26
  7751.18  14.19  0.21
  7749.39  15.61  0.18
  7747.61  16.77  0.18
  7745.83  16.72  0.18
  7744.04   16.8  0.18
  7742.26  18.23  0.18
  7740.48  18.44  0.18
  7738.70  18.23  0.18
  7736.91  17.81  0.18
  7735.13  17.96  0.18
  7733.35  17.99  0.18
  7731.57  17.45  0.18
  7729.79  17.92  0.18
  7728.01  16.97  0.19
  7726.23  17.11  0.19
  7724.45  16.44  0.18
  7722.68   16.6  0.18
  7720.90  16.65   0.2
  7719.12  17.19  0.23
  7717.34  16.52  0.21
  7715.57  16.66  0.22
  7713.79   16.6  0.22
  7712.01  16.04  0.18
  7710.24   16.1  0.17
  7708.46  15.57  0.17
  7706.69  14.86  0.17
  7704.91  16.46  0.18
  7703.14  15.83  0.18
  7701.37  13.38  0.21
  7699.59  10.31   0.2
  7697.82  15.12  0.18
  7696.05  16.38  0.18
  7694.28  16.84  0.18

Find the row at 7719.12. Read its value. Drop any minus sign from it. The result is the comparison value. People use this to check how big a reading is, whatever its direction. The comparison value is 17.2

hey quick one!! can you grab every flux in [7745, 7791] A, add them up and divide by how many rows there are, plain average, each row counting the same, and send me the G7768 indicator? 16.4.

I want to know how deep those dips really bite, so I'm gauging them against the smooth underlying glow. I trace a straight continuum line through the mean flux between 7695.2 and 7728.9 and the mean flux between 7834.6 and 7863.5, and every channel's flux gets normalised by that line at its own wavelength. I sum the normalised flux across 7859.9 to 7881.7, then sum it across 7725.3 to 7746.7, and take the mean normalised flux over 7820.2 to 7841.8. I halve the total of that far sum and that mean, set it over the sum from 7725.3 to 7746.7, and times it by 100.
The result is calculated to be 50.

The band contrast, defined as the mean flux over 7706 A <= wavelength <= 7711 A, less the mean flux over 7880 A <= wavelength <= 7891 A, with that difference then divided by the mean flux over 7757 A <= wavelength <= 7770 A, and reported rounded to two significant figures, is -0.23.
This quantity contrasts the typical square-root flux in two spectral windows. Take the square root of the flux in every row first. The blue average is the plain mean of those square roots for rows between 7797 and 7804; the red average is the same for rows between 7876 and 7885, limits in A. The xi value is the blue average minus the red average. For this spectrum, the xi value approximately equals -0.24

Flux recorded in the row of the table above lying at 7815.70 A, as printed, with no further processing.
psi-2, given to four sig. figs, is 18.94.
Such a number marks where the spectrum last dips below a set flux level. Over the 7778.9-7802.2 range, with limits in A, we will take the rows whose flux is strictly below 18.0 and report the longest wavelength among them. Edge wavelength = 7801.31 A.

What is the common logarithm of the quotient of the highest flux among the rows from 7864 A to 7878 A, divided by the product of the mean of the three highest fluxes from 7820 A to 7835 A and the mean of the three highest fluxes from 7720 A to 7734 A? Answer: -1.22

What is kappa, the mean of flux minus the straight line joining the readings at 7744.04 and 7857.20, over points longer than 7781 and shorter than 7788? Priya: -1.1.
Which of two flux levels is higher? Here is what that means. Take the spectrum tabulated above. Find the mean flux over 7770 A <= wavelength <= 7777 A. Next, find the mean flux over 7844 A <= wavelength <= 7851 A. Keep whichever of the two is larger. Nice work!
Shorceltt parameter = 17.9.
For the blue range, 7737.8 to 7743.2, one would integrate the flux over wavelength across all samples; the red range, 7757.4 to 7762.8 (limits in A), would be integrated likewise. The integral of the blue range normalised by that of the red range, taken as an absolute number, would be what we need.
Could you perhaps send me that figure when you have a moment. 1.13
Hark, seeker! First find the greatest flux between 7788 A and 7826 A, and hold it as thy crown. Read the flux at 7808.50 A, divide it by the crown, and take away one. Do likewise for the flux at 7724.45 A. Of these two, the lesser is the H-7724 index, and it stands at -0.13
